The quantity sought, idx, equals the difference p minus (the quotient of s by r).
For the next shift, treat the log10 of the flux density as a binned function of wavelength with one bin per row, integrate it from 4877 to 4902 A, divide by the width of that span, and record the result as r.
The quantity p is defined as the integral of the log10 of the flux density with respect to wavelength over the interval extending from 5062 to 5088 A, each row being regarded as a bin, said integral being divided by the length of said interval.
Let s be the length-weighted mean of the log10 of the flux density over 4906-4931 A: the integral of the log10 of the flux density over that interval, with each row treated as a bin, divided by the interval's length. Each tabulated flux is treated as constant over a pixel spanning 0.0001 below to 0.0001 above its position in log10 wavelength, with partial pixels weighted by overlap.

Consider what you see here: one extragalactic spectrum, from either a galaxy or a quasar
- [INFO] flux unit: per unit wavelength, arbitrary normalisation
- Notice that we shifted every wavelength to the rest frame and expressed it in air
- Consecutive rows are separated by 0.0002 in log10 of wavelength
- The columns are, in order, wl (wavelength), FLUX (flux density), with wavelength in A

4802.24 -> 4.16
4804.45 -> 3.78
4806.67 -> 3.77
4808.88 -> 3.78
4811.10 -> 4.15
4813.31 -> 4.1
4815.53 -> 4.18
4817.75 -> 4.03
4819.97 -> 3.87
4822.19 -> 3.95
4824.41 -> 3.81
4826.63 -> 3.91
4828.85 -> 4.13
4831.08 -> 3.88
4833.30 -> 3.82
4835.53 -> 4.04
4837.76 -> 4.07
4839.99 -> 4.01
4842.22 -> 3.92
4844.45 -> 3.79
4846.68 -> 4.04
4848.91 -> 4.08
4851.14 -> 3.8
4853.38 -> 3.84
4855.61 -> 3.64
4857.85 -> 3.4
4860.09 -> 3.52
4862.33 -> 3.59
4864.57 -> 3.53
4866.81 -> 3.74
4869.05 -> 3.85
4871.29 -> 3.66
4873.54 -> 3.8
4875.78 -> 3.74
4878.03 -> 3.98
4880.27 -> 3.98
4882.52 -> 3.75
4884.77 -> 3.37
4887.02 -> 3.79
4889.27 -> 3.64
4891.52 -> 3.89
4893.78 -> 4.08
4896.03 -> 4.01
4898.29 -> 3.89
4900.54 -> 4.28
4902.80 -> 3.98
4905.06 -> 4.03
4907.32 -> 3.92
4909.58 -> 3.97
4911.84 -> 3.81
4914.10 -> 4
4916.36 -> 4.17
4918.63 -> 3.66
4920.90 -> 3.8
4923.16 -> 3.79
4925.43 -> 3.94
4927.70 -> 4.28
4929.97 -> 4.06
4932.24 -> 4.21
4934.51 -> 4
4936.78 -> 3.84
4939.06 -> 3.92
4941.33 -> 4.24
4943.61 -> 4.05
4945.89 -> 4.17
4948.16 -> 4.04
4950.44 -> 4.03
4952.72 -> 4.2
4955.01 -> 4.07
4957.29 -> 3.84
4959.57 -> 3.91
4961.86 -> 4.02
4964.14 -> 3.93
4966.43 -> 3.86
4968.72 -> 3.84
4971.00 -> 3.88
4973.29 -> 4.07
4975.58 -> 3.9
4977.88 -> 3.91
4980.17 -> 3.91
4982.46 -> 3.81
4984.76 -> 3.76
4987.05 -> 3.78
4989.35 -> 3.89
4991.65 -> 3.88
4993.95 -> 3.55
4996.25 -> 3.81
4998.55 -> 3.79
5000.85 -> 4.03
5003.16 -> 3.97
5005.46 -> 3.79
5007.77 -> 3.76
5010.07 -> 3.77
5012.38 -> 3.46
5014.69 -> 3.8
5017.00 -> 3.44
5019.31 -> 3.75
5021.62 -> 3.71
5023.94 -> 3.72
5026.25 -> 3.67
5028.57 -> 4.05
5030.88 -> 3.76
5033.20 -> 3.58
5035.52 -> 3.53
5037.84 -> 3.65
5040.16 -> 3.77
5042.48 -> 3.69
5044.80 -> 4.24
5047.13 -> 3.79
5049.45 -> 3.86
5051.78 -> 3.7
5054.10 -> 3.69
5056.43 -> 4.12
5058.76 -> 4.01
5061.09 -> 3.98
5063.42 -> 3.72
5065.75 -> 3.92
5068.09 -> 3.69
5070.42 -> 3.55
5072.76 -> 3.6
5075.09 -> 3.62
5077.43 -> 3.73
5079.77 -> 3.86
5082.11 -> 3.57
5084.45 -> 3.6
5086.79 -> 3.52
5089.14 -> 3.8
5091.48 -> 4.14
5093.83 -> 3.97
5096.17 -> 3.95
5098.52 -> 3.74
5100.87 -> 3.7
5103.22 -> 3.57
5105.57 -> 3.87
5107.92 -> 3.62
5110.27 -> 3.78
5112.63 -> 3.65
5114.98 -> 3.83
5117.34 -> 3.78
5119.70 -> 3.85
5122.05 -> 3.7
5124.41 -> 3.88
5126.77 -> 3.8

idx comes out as -0.448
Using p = 0.565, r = 0.588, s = 0.596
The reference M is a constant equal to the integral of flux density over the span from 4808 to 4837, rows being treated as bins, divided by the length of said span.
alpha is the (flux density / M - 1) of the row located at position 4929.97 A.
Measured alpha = 0.021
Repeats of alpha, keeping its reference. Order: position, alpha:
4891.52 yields -0.021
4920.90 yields -0.044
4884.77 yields -0.152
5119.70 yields -0.031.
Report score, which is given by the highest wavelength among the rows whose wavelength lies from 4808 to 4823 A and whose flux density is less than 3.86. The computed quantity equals 4808.88 A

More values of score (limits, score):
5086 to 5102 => 5100.87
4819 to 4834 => 4833.30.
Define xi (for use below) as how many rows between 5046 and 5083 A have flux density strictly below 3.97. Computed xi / 13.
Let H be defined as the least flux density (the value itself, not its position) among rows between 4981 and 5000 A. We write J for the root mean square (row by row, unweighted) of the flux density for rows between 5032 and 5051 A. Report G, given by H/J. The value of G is 0.942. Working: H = 3.55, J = 3.77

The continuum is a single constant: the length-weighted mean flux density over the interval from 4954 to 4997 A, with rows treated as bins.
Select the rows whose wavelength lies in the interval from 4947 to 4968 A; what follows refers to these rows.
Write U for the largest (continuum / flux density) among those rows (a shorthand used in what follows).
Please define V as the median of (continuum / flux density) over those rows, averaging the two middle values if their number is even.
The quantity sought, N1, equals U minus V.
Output 0.045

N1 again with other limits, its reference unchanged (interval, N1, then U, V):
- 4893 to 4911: 0.026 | 1.00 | 0.97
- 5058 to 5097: 0.062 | 1.10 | 1.04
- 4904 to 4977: 0.086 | 1.06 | 0.97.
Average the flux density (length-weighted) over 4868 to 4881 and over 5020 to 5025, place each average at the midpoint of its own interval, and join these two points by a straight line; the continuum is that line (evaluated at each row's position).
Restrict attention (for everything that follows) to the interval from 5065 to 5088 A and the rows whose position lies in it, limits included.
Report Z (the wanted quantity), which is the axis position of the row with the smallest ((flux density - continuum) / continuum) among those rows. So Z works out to 5086.79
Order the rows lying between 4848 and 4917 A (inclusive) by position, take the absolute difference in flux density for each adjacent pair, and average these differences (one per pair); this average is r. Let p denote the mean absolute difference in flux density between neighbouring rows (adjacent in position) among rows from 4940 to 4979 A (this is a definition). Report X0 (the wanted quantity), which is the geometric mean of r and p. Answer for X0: 0.14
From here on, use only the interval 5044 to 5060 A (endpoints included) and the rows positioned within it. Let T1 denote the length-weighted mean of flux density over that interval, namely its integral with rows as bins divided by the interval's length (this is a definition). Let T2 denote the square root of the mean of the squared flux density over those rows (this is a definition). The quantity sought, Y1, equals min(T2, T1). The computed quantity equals 3.9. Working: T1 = 3.91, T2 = 3.9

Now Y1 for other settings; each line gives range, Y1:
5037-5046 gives 3.8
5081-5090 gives 3.6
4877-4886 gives 3.8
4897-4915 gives 4.0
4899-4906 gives 4.1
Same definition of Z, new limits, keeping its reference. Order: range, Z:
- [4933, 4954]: 4936.78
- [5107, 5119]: 5107.92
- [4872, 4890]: 4884.77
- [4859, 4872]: 4860.09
